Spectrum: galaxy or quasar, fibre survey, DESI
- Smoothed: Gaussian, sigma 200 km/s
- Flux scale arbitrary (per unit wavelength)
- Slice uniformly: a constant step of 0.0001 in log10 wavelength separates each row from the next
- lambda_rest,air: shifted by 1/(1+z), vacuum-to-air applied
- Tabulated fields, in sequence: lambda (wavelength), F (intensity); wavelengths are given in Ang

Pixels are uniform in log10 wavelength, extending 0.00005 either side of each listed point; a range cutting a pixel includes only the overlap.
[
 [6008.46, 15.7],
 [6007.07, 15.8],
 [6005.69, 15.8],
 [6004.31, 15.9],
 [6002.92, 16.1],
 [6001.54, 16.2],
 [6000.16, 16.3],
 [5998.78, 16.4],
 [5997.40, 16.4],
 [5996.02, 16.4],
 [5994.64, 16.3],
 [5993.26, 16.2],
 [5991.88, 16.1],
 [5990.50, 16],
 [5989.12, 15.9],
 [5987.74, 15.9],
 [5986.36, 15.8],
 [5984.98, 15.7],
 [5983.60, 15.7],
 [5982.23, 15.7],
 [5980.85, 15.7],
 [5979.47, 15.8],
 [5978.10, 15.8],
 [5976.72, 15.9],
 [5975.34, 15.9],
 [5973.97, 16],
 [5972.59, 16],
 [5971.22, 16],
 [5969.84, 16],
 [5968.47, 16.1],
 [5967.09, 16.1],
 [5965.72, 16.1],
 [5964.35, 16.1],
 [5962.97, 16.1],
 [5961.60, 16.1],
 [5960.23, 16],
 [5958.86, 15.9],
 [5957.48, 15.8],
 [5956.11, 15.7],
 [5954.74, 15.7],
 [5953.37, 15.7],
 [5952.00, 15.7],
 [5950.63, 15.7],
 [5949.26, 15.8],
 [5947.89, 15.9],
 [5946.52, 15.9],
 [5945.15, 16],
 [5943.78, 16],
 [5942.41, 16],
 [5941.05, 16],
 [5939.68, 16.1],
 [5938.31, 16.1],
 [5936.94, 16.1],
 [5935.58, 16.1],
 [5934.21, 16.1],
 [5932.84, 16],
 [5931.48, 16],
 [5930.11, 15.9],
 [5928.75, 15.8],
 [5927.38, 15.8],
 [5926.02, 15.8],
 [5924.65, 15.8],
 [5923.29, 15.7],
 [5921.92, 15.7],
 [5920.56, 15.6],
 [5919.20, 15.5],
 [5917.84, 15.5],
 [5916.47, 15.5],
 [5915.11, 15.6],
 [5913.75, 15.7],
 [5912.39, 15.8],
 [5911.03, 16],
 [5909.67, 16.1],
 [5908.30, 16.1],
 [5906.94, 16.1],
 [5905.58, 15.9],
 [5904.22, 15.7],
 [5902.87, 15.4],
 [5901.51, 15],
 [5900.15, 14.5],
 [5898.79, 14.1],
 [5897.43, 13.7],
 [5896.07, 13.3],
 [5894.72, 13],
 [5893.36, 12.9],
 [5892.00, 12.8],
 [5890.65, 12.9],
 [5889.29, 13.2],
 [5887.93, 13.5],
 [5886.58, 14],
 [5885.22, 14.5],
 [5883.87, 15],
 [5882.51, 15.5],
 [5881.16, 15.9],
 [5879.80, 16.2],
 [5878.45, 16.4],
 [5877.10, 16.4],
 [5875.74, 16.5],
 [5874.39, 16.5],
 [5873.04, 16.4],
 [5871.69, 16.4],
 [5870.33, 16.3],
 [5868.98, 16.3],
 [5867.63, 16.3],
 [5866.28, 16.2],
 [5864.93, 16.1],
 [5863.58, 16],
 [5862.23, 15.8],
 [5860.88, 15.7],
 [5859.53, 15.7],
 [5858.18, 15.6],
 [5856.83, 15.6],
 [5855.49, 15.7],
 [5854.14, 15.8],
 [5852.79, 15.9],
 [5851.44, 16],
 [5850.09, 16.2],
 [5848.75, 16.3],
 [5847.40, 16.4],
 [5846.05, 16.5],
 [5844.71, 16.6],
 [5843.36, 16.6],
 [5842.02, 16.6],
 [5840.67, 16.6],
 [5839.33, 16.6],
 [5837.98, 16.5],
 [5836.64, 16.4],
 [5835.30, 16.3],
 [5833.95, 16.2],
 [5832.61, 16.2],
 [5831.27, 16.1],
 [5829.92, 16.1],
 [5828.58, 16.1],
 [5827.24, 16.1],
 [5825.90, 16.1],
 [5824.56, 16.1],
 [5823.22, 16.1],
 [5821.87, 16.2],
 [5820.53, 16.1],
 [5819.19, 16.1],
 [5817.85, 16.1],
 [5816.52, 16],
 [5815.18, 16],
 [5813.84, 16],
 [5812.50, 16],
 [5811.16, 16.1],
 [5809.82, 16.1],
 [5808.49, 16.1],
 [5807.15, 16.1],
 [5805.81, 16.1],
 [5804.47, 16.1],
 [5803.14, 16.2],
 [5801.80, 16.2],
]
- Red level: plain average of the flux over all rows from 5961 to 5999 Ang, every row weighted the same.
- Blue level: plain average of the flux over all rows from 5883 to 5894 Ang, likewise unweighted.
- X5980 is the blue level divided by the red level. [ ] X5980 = 0.85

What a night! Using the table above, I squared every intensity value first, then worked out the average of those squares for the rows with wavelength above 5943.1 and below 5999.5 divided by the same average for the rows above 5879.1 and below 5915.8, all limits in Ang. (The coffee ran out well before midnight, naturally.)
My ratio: 1.16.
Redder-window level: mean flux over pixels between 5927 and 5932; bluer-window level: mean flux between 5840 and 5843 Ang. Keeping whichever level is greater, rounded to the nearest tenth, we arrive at 16.6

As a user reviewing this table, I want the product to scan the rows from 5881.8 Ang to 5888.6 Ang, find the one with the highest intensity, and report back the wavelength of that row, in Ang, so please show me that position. 5882.51 Ang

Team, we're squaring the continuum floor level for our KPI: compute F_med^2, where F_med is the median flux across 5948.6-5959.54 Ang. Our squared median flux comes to 246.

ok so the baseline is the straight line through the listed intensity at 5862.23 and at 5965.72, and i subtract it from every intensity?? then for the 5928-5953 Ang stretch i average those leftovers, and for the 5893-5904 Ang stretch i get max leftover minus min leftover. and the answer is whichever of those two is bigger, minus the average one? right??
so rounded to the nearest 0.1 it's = 2.5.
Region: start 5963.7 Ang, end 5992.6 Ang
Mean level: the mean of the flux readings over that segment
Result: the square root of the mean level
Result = 3.99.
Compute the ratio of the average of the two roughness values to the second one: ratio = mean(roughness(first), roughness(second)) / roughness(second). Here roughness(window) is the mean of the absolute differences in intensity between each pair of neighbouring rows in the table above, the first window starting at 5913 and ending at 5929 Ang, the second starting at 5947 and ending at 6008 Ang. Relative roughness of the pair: 0.92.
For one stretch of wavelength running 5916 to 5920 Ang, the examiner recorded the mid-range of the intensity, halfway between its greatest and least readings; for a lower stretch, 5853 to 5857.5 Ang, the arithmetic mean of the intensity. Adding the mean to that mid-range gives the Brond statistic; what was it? 31.2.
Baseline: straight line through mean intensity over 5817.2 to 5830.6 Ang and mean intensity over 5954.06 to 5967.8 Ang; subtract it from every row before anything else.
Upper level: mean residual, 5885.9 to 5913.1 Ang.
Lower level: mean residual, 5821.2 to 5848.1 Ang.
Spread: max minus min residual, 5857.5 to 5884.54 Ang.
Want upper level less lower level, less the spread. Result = -3.2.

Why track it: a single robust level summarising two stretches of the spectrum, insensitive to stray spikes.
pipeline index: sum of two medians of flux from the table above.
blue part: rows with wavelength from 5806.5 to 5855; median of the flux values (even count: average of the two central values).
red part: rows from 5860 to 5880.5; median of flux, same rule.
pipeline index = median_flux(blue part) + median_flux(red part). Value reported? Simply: 32.4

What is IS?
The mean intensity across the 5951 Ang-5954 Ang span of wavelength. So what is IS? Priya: 15.7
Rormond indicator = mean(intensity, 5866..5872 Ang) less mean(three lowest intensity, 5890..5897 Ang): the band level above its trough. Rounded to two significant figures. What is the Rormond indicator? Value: 3.4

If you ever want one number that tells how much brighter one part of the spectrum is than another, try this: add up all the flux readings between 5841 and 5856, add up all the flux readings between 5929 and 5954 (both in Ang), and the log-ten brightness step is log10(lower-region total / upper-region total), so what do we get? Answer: -0.21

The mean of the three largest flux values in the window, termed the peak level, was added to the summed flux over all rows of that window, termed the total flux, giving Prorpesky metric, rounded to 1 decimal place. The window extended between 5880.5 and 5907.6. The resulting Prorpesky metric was 302.9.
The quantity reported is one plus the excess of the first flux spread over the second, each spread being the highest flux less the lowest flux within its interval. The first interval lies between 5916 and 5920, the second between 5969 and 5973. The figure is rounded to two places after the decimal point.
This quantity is 1.00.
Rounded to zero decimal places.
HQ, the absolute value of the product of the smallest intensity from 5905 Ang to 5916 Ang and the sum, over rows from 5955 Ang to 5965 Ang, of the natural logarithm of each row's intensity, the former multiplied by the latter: 302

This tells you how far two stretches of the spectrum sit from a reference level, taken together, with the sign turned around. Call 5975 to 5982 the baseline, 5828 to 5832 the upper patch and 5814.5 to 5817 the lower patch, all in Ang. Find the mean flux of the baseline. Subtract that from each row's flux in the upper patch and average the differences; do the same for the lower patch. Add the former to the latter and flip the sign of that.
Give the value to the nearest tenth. -0.5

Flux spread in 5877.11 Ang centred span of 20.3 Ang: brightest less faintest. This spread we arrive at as 2.5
